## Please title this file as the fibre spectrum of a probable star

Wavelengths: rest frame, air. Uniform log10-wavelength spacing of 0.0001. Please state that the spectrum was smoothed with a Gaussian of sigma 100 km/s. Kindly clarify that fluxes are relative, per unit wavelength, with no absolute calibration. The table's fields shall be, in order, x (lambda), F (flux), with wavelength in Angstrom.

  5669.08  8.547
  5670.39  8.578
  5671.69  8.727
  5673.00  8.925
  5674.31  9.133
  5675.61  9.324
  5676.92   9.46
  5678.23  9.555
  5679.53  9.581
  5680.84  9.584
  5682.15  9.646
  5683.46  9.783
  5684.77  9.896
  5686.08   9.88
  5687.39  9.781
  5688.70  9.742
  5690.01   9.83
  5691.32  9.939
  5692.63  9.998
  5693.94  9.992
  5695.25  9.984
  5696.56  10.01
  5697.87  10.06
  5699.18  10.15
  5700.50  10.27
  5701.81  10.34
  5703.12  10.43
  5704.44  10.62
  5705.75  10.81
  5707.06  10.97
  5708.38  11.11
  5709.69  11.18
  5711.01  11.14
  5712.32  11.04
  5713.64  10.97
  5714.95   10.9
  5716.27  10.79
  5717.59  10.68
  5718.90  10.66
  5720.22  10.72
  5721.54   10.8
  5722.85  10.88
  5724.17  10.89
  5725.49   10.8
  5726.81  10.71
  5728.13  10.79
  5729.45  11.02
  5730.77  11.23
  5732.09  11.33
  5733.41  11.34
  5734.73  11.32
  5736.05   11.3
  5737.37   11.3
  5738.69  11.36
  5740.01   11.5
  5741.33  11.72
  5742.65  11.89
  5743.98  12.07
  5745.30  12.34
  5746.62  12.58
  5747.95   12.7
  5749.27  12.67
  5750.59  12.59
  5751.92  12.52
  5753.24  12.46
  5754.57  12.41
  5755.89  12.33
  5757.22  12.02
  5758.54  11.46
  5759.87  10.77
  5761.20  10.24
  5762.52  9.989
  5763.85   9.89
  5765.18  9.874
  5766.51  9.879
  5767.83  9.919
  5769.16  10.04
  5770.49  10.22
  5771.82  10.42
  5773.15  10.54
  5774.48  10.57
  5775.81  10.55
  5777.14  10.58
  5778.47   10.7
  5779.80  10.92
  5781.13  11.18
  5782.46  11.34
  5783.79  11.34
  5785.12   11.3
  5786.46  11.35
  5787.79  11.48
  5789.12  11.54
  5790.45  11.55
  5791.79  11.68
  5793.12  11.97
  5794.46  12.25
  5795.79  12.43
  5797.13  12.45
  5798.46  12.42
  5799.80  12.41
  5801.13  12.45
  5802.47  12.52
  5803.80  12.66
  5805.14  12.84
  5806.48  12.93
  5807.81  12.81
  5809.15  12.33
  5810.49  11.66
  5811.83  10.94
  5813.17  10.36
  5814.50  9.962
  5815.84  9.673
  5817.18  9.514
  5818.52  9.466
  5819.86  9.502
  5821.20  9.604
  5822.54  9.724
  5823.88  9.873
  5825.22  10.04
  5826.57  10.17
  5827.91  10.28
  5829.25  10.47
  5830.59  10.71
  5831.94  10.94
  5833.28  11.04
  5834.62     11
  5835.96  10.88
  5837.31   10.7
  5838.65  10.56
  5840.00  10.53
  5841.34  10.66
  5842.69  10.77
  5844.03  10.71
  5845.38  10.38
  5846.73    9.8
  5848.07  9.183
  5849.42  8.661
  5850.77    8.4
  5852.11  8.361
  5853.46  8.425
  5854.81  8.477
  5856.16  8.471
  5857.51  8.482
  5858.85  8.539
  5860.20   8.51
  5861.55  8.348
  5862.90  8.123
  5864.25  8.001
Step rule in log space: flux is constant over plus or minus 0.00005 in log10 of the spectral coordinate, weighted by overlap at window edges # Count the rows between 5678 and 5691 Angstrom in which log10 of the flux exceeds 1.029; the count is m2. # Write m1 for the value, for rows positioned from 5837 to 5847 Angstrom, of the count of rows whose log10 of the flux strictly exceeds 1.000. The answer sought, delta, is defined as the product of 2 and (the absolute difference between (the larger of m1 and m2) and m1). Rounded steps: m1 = 7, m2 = 0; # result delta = 0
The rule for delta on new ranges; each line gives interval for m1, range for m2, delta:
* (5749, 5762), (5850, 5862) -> 0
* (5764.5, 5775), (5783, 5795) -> 8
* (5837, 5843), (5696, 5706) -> 0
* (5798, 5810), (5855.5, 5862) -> 0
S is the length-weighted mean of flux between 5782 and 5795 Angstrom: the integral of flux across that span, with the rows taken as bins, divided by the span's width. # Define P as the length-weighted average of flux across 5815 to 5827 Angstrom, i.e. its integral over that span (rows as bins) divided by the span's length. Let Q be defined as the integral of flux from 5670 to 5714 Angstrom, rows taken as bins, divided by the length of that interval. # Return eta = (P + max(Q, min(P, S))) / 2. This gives 9.9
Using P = 9.7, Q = 10.0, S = 11.6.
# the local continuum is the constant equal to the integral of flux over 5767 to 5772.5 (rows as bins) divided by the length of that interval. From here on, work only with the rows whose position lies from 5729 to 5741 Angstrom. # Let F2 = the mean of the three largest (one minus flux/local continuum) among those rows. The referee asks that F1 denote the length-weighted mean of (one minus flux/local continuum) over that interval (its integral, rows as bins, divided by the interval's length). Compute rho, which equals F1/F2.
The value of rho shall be 1.1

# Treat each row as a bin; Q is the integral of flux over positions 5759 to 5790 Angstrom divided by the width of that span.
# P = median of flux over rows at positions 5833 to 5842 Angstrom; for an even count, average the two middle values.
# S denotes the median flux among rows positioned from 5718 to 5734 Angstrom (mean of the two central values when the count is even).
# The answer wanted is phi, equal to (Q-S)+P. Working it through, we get 10.5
